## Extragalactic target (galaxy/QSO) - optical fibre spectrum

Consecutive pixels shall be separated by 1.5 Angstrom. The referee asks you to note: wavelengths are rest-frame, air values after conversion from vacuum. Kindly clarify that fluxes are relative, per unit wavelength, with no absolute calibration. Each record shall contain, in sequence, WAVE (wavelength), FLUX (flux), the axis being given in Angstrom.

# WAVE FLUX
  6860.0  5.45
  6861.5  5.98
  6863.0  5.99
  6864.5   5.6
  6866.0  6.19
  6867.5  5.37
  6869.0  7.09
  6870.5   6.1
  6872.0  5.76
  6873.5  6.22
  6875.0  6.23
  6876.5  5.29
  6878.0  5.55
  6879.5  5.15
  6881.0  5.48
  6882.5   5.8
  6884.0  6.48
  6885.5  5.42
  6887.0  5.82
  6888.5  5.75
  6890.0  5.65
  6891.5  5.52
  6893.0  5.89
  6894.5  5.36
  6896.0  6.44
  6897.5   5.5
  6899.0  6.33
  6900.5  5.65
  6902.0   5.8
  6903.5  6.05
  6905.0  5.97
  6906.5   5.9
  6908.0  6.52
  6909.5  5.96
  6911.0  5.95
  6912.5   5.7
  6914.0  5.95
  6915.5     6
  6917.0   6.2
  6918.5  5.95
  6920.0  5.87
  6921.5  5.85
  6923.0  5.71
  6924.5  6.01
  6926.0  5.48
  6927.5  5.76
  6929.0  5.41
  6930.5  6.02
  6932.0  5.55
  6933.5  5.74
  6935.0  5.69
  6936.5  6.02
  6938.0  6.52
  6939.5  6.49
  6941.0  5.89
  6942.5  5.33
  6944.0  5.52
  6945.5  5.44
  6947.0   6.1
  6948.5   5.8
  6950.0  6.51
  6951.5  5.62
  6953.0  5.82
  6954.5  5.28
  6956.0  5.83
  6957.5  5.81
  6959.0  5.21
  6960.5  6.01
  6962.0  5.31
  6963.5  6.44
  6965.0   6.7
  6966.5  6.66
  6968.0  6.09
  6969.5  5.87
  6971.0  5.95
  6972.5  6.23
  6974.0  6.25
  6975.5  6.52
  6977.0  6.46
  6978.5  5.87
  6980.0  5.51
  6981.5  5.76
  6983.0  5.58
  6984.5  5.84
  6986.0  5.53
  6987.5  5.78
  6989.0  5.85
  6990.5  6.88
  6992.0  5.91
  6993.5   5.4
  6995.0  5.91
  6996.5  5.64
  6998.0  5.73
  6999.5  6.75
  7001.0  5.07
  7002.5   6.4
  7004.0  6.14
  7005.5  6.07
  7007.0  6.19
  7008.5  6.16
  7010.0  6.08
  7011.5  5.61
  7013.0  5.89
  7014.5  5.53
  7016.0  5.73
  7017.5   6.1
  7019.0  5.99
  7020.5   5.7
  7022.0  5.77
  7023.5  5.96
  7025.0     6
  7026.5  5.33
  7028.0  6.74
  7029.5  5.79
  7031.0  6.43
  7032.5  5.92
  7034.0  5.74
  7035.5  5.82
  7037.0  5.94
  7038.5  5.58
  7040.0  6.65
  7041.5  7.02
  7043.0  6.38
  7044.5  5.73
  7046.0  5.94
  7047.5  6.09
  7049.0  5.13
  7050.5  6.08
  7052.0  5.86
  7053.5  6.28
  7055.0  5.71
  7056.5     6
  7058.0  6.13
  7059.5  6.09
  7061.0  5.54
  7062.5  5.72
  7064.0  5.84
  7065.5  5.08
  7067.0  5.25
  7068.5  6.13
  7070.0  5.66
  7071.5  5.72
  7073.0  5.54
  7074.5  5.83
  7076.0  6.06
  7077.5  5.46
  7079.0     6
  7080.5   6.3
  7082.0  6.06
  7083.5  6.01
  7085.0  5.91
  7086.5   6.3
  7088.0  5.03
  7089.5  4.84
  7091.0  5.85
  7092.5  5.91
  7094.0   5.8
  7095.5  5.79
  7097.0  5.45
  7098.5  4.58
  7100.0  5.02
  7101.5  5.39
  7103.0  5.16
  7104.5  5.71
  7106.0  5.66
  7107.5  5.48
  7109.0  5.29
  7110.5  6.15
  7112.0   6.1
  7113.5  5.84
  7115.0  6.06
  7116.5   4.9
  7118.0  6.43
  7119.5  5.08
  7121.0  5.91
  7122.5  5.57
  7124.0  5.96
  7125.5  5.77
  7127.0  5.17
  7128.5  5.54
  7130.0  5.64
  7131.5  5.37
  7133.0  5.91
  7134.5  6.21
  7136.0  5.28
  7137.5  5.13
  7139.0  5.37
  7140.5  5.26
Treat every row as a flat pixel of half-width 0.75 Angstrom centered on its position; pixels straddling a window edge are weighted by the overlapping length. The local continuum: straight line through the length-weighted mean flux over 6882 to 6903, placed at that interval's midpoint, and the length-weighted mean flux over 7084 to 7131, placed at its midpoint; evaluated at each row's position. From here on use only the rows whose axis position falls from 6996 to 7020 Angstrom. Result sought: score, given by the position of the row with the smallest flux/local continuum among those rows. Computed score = 7001.0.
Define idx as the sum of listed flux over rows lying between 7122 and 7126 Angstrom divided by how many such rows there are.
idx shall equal 5.8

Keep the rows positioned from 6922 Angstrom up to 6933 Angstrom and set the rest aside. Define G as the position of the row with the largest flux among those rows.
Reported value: 6930.5 Angstrom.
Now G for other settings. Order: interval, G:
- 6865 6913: 6869.0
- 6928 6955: 6938.0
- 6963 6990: 6965.0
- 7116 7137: 7118.0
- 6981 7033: 6990.5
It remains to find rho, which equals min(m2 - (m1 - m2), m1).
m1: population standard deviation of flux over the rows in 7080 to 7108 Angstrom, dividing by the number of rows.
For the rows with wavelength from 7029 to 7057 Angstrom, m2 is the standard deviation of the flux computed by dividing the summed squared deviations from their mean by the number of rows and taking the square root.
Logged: 0.34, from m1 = 0.47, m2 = 0.41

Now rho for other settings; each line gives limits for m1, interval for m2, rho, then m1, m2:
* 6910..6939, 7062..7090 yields 0.25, 0.25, 0.42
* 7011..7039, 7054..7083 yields 0.31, 0.31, 0.31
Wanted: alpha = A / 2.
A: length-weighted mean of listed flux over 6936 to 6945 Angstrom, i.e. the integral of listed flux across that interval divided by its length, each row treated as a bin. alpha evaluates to 2.97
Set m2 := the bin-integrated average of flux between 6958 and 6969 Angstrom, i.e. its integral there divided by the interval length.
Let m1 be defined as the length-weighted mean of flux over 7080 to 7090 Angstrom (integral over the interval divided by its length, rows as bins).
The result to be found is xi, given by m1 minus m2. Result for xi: -0.26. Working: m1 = 5.79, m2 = 6.05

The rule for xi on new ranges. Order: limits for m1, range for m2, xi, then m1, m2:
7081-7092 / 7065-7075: 0.12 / 5.73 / 5.61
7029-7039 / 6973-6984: -0.10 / 5.90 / 5.99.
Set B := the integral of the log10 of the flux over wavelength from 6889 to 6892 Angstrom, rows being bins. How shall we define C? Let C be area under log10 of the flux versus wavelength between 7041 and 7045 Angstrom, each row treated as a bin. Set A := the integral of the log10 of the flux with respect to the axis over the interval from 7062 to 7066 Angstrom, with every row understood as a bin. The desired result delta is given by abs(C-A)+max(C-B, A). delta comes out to 3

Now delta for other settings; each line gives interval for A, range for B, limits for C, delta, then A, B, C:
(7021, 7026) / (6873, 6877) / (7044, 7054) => 8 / 4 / 3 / 7.7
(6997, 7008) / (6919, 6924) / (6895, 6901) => 13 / 9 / 4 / 4.6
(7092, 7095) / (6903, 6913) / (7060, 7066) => 4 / 2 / 8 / 4.5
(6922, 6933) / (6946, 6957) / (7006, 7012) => 12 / 8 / 8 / 4.7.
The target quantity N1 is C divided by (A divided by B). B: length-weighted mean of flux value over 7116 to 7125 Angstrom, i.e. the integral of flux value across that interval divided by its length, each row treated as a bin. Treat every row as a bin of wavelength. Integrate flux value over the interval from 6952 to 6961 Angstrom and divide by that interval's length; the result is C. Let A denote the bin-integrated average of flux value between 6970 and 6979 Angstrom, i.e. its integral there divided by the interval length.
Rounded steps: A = 6.21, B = 5.67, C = 5.65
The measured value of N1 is 5.2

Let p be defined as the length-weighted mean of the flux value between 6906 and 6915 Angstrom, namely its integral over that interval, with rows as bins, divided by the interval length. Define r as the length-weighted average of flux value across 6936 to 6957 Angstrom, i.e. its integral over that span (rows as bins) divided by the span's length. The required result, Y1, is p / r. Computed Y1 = 1.02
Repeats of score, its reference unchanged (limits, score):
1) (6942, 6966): 6959.0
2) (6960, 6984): 6962.0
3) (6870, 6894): 6879.5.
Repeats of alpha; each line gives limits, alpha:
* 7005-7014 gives 2.99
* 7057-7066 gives 2.88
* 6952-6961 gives 2.82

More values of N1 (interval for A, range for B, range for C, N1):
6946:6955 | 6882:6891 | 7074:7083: 5.9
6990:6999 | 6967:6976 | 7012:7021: 6.1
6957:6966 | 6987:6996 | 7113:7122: 5.7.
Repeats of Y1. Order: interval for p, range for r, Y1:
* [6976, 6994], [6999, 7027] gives 0.99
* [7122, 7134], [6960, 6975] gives 0.91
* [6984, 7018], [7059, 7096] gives 1.03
